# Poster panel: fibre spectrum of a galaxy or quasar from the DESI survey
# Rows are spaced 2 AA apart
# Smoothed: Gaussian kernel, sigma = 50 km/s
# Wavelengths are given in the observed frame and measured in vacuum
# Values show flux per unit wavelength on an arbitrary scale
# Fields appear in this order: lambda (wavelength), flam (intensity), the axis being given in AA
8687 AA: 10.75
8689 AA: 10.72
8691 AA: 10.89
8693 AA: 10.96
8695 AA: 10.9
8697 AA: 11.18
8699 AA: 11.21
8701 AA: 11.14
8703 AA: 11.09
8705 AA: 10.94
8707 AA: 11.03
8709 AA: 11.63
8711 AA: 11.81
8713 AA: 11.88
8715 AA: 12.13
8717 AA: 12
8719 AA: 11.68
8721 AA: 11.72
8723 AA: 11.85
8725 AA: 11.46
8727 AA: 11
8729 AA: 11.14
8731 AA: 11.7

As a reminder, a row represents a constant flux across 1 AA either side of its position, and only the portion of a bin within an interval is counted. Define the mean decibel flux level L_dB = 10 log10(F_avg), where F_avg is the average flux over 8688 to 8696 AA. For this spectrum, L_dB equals 10.4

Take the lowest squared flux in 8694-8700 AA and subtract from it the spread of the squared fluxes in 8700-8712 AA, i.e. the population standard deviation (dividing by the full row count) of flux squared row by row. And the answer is 111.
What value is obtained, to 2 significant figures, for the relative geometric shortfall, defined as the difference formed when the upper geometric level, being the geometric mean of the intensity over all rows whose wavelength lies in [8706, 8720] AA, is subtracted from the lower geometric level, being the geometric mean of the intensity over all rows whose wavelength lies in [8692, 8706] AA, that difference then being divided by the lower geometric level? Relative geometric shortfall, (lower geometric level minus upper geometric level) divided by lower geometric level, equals -0.061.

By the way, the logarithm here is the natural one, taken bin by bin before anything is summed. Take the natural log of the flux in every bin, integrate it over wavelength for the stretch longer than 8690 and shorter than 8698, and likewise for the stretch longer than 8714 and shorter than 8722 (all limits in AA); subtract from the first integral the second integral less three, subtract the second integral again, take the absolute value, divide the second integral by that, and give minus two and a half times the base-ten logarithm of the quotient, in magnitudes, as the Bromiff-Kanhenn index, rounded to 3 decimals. -0.138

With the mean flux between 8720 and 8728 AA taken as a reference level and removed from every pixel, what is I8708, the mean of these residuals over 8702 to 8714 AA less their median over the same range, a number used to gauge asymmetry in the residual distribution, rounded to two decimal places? 0.04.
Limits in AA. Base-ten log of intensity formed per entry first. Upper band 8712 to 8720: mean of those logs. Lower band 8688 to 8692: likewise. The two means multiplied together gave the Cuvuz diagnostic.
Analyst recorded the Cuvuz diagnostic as 1.11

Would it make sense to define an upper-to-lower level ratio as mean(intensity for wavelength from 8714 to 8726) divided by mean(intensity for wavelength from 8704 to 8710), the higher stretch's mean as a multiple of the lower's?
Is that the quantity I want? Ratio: 1.05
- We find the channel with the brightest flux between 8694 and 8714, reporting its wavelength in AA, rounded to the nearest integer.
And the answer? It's 8713 AA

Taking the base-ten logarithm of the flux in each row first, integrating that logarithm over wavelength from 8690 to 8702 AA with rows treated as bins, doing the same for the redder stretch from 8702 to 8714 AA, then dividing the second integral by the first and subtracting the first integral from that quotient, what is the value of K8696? -12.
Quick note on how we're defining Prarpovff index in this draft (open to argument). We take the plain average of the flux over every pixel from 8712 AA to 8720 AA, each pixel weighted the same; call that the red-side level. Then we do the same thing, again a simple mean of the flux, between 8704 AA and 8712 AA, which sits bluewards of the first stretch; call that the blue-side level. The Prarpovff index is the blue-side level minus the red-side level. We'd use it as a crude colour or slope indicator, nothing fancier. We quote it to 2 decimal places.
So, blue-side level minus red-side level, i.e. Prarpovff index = -0.57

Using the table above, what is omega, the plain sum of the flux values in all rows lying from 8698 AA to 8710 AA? 67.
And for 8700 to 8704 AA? 22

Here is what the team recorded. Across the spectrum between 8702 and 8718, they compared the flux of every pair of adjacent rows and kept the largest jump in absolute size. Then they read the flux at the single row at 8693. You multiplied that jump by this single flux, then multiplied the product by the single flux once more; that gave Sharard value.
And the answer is 72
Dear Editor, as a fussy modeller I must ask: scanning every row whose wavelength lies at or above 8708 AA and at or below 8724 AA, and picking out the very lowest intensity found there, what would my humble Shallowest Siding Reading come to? 11.63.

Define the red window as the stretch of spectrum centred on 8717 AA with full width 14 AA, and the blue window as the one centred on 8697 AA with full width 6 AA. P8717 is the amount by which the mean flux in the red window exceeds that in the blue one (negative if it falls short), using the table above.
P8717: 0.8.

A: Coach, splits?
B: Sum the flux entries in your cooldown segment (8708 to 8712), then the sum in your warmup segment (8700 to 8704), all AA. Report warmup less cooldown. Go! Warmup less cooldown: -1.2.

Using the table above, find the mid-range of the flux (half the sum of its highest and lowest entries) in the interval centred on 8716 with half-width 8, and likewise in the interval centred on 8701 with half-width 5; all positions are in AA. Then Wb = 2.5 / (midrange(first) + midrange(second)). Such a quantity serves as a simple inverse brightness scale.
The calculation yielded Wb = 0.109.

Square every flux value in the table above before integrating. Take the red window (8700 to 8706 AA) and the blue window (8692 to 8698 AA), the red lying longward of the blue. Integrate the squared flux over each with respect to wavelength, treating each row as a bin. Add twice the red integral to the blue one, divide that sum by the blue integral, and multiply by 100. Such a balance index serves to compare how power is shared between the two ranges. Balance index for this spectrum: 302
